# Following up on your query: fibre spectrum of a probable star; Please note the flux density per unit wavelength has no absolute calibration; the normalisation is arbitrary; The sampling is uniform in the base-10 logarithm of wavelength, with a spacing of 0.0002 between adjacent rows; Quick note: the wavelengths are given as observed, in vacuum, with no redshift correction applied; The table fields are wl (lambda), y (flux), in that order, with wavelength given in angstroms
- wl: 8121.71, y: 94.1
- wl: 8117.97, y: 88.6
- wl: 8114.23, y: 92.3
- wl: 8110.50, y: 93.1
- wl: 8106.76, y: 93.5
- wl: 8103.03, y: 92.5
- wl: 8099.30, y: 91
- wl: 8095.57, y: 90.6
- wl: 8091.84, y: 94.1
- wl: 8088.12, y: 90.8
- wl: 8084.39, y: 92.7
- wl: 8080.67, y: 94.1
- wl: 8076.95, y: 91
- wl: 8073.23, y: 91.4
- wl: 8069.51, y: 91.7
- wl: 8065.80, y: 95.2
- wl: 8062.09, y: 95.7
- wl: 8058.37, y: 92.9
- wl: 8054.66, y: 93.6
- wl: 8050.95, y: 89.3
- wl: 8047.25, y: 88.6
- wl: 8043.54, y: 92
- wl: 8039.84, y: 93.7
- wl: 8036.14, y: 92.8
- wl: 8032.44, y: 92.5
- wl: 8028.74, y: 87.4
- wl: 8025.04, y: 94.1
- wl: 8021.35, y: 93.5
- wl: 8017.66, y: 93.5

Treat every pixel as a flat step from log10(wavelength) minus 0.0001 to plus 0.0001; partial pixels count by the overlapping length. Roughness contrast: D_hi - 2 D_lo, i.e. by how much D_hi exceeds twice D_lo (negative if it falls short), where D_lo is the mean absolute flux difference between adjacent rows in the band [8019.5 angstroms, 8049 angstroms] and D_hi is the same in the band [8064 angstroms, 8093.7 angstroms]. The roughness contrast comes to -3.36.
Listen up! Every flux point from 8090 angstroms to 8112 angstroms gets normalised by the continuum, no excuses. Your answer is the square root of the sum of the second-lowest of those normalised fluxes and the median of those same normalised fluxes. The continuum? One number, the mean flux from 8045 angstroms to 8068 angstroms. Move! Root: 1.41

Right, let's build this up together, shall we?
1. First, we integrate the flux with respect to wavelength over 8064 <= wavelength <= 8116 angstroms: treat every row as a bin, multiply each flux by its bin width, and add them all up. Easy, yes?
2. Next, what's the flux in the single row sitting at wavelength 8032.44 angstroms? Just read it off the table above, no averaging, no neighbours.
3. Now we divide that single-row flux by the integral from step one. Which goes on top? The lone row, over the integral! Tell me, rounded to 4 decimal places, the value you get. 0.0192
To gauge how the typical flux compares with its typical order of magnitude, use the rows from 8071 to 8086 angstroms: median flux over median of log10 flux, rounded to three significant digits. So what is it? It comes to 46.9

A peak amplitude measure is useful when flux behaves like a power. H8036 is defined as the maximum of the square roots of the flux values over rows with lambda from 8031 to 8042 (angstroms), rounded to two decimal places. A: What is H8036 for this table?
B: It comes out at 9.68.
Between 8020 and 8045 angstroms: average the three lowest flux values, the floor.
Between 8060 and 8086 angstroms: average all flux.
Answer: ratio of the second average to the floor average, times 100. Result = 103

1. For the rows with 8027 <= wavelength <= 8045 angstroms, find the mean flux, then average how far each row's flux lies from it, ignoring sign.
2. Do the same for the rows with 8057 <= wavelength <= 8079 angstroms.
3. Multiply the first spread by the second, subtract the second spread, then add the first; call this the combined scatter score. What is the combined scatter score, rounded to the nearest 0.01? 2.88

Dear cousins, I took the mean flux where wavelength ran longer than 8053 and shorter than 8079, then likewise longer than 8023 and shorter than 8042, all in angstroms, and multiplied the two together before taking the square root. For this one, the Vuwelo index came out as 92.6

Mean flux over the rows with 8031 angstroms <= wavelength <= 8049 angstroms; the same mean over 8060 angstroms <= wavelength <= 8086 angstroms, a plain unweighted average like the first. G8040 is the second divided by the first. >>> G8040 1.01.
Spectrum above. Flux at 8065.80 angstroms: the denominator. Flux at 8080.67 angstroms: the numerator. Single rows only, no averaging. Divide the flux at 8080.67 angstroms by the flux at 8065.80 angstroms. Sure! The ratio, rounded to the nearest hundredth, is 0.99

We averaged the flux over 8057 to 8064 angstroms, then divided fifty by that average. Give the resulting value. 0.530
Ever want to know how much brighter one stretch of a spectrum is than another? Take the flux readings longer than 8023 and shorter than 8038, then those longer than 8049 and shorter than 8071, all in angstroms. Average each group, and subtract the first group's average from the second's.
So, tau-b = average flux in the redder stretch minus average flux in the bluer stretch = 1.4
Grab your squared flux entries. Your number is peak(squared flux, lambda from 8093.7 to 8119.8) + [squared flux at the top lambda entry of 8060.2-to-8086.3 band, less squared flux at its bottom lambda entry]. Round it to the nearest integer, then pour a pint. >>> 8177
